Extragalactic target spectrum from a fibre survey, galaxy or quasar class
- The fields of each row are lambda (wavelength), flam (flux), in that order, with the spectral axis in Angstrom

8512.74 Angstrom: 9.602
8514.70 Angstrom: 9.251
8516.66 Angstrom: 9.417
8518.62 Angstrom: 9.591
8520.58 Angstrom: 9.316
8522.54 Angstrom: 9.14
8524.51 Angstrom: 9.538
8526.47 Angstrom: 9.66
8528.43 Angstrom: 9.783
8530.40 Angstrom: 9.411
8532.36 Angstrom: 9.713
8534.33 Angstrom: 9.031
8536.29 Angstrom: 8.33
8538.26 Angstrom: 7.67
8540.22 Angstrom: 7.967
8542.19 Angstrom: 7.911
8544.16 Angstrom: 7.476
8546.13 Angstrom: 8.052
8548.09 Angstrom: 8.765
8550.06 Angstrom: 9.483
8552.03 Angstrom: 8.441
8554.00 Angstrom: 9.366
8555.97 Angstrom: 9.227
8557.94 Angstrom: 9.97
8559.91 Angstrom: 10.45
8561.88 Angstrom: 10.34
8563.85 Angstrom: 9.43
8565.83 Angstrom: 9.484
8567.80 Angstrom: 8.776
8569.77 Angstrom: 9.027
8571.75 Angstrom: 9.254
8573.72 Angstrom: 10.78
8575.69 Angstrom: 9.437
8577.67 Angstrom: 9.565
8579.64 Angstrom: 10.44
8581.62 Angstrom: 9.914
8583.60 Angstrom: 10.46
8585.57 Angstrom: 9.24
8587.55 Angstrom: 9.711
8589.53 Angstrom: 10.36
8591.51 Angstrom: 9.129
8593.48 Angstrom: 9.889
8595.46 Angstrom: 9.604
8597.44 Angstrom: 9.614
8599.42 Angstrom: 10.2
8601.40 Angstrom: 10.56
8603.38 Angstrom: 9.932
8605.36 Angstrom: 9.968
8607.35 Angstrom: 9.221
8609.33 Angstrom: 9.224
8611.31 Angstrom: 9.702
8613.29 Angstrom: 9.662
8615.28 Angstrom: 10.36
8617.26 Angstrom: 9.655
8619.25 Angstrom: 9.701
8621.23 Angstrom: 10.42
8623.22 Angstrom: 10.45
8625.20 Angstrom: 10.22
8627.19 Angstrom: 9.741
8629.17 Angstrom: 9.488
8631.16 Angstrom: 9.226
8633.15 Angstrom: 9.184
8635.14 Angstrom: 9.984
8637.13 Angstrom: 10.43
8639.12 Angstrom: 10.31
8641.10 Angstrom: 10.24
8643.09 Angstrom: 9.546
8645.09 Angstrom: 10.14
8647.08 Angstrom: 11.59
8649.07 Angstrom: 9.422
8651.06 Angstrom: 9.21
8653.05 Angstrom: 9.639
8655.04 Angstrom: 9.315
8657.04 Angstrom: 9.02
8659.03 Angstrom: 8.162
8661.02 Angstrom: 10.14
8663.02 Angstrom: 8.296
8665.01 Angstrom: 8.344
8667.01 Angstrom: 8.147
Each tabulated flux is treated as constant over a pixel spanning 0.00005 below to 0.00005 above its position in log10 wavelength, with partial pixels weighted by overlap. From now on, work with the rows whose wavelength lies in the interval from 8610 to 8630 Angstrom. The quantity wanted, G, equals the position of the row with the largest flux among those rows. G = 8623.22 Angstrom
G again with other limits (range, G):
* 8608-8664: 8647.08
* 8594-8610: 8601.40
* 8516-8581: 8573.72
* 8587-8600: 8589.53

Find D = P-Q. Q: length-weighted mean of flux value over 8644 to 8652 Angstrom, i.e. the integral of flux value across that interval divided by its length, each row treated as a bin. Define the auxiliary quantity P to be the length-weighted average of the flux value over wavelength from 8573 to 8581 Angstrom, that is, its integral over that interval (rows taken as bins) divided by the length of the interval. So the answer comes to -0.06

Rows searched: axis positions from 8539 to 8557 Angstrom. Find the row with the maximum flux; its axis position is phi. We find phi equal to 8550.06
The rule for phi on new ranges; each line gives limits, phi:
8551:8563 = 8559.91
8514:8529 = 8528.43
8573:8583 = 8573.72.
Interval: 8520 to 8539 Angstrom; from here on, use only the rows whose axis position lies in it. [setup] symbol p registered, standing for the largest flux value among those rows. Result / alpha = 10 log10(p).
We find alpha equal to 9.9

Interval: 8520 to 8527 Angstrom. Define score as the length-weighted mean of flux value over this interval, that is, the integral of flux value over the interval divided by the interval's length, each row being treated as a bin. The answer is 9.4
